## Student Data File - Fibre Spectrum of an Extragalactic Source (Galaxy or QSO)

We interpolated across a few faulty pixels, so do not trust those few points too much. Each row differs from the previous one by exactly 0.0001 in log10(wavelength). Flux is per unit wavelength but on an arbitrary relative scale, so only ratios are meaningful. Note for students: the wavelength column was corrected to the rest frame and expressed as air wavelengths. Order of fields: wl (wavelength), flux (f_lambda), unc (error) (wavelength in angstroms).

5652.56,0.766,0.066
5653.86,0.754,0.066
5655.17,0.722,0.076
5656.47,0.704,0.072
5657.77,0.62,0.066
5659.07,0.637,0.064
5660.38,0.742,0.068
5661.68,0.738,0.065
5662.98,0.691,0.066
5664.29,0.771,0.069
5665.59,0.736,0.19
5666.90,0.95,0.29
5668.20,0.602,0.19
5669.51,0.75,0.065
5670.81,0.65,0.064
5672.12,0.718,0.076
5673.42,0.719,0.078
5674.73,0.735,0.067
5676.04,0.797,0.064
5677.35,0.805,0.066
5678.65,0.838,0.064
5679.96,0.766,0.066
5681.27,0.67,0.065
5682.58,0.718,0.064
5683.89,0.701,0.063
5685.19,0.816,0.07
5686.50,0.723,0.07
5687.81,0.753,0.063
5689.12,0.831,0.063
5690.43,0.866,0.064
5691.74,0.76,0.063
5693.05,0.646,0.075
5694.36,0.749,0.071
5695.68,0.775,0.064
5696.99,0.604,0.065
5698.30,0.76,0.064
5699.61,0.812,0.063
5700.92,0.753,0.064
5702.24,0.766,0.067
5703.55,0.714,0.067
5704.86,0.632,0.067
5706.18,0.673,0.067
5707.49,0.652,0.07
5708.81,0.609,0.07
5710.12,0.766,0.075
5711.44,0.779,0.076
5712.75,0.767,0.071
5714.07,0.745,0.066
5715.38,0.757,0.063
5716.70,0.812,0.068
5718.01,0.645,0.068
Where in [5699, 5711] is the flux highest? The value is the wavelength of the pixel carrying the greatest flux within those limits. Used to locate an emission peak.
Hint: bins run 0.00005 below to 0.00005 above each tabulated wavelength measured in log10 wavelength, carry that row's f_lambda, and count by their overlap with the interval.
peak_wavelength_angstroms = 5699.61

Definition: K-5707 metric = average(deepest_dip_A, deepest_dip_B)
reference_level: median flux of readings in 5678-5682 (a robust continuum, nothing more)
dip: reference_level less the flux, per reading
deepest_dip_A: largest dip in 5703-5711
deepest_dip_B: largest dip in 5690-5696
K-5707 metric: 0.14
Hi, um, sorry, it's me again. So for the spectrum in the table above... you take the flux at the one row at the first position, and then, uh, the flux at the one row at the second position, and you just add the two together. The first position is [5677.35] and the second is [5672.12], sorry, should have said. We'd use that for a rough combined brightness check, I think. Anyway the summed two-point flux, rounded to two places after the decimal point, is 1.52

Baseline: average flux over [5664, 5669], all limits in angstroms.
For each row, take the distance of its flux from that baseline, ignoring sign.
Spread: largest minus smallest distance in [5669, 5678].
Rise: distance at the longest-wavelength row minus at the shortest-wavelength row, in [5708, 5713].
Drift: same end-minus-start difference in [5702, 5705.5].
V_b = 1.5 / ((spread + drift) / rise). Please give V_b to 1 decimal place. -1.0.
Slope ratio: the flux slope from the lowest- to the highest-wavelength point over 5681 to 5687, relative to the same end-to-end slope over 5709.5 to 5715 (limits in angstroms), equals -1.9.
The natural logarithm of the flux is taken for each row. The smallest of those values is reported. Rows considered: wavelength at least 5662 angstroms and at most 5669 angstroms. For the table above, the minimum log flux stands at -0.51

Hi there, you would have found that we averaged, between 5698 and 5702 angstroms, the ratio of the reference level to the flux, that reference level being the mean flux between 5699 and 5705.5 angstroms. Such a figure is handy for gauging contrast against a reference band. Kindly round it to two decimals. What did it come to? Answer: 0.95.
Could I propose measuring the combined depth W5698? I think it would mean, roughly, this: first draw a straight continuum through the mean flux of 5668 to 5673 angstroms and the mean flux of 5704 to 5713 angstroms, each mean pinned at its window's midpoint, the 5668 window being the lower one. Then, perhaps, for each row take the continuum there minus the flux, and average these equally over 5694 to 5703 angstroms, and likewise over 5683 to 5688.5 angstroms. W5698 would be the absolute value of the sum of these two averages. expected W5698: 0.11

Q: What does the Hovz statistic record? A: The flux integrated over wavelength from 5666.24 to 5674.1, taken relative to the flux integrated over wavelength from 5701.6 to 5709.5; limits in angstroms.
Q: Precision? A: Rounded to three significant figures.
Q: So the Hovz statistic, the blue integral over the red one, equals 1.08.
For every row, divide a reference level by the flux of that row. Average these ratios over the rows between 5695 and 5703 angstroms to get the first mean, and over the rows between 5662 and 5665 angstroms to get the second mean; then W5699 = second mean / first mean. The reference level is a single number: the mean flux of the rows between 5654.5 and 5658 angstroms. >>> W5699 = 1.01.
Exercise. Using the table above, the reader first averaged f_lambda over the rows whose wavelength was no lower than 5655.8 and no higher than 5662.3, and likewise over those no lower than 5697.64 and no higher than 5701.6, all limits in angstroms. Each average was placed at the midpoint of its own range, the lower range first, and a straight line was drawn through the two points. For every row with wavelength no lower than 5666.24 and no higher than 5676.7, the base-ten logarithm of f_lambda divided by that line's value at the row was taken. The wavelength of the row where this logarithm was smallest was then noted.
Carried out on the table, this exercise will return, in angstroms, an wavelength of 5668.20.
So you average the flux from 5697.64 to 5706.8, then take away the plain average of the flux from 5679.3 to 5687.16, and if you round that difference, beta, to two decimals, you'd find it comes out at 0.00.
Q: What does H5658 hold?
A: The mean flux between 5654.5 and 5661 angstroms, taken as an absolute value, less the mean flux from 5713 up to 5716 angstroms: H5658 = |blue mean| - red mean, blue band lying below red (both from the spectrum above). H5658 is -0.07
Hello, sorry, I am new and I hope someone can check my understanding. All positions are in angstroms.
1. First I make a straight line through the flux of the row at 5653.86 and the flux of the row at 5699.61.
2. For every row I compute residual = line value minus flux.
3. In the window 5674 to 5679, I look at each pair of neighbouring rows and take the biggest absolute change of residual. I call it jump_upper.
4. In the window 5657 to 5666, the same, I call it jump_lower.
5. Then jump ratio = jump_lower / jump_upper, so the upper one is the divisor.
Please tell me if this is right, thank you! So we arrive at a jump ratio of 1.7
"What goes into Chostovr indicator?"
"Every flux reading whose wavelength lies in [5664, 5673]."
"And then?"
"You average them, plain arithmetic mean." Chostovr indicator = 0.74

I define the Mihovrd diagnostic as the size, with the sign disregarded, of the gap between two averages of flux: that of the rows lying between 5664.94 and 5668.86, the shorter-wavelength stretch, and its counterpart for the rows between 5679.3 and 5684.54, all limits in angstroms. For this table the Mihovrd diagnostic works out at 0.049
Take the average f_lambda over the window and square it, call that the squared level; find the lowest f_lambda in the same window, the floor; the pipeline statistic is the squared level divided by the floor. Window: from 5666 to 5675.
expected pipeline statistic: 0.89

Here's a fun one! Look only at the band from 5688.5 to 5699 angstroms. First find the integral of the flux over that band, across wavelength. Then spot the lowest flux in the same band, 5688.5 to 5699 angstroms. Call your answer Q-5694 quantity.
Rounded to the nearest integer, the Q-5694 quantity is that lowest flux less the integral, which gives -7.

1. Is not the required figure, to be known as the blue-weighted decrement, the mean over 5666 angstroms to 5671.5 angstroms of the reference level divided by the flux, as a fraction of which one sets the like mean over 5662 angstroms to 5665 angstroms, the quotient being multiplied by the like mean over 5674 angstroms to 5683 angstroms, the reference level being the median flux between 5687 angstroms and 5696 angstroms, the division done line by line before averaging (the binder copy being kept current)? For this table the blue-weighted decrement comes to 0.99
